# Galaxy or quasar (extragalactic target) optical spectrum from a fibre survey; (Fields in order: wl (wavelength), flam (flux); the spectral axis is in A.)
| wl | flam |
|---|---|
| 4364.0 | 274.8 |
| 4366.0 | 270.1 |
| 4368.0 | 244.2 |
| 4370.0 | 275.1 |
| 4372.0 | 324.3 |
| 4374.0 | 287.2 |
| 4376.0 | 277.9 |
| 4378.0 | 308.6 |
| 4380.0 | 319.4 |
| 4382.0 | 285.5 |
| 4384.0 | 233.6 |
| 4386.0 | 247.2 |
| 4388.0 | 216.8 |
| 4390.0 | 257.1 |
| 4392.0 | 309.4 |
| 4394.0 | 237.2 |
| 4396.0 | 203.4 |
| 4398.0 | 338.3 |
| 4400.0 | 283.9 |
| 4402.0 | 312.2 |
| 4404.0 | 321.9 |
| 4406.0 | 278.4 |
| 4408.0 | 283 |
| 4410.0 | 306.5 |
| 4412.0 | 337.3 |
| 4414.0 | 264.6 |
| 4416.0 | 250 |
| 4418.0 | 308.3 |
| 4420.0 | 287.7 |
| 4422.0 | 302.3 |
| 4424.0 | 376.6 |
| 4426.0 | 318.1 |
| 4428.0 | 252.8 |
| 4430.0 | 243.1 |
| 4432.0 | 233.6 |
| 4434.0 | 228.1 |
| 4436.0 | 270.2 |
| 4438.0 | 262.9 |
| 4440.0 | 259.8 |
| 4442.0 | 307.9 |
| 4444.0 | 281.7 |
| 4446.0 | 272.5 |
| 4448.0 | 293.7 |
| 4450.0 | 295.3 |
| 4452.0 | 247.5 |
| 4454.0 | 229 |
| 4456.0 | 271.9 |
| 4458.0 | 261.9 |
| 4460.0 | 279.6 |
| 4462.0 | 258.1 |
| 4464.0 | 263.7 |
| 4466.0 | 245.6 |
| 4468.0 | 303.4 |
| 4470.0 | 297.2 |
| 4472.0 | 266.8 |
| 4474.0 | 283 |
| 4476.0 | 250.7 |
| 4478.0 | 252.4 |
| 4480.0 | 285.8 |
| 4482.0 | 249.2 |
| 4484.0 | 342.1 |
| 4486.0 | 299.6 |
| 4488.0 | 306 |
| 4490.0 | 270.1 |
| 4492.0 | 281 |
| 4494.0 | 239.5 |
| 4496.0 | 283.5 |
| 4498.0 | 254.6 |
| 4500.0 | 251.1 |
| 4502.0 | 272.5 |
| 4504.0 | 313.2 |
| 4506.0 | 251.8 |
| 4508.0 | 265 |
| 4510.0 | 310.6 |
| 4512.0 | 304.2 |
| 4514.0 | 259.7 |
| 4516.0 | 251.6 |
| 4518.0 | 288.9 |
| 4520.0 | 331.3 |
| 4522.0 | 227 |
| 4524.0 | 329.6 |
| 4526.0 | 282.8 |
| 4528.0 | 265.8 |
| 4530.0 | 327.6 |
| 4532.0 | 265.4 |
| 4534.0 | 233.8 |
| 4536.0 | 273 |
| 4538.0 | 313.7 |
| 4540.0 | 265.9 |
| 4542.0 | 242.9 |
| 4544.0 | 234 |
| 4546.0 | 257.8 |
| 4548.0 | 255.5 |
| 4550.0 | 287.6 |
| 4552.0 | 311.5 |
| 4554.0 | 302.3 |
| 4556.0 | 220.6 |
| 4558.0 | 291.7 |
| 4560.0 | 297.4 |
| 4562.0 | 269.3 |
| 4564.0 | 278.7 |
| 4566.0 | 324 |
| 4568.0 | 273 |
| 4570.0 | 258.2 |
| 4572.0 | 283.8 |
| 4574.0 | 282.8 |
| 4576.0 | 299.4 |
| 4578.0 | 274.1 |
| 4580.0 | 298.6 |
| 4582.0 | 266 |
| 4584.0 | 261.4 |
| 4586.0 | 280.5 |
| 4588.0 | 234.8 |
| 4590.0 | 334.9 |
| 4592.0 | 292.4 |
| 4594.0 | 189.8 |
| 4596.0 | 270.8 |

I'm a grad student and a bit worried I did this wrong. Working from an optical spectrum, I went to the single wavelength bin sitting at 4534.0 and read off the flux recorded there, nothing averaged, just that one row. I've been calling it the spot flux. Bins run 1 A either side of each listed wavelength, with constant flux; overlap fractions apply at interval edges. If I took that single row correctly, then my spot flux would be 233.8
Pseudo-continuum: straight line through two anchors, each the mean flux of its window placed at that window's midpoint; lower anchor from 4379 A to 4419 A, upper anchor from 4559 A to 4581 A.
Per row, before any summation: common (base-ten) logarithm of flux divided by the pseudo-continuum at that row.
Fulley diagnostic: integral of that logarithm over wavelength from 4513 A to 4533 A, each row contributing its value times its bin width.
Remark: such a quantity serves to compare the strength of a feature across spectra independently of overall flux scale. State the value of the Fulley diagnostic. -0.09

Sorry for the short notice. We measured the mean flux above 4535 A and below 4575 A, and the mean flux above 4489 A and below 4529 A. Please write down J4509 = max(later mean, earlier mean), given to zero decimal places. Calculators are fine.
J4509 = 277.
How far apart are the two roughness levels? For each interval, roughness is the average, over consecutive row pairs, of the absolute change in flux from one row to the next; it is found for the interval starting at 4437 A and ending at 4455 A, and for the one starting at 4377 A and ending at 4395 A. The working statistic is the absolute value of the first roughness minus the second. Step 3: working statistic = 16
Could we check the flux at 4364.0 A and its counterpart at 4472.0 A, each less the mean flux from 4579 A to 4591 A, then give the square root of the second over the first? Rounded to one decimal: 1.7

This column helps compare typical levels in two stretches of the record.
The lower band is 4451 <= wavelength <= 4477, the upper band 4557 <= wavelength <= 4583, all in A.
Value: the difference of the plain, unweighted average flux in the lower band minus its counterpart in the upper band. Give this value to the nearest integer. -18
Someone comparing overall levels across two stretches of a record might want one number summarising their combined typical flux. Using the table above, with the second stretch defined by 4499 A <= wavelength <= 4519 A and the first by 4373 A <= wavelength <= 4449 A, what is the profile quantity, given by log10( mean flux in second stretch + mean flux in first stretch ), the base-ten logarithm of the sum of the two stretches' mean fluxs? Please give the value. 2.746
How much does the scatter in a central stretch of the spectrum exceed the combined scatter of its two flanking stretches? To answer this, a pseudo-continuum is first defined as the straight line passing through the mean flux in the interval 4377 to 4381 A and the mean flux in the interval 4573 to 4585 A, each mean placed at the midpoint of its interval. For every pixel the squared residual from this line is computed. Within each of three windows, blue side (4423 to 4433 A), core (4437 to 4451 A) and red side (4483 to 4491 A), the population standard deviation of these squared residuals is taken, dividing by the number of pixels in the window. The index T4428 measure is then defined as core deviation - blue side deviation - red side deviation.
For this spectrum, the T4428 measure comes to -1900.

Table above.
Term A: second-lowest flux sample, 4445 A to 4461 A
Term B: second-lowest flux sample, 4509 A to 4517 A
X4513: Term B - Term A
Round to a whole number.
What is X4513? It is 12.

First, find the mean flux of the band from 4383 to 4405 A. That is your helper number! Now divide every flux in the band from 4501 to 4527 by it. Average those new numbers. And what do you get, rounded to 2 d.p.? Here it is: 1.05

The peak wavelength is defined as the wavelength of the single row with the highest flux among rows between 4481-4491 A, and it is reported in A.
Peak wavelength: 4484.0 A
